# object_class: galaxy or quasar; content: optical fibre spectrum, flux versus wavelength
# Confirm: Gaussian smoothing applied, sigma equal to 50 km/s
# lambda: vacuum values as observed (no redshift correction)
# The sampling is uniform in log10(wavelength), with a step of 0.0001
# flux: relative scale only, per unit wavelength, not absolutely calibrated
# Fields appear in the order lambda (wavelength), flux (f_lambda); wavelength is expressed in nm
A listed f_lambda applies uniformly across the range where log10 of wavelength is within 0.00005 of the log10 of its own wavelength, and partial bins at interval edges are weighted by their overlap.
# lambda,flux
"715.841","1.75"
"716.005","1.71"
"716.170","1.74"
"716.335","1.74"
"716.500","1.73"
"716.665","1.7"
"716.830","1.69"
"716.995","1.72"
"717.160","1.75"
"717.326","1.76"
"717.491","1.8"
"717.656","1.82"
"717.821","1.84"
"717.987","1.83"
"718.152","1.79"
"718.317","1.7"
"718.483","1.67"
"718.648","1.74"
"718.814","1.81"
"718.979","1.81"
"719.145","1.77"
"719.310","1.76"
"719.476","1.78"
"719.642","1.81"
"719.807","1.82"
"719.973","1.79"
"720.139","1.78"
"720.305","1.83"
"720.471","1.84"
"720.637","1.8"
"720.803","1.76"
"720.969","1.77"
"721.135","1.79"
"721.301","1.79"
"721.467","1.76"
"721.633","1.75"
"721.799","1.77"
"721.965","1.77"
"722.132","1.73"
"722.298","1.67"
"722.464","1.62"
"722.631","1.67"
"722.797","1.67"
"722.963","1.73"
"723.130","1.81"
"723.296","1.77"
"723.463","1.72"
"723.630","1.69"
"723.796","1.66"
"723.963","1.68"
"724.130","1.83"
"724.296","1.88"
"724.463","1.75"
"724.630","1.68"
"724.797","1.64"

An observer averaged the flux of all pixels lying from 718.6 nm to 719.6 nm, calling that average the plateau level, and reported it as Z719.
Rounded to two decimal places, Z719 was 1.78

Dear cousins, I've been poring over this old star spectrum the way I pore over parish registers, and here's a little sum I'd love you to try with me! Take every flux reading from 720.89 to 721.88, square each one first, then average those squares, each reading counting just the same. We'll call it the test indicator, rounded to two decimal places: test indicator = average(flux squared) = 3.14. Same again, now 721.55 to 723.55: 2.97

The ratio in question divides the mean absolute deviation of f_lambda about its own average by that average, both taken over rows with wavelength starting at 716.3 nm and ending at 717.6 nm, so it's 0.015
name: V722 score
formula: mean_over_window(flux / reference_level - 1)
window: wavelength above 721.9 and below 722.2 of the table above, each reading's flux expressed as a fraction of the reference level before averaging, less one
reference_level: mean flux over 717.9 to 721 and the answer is -0.018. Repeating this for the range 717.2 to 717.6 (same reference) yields -0.001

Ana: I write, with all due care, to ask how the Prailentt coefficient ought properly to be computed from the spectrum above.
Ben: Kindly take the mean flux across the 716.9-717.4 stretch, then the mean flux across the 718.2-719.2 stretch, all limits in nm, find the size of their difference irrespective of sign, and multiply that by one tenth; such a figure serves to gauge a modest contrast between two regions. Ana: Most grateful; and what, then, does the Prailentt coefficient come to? 0.001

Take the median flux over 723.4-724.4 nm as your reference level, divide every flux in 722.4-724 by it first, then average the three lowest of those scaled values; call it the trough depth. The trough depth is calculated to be 0.97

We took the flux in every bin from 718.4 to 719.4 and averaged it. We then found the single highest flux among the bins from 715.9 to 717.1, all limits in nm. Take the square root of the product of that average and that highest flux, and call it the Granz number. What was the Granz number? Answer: 1.750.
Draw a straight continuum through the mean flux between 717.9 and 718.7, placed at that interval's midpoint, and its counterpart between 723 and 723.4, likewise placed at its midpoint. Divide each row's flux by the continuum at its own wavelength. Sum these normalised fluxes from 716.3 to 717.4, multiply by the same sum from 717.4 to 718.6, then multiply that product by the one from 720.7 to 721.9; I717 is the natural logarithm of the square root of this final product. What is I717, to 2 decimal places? 2.93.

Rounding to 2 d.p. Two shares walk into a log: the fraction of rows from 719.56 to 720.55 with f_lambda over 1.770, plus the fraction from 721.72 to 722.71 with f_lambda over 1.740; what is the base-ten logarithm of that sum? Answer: 0.12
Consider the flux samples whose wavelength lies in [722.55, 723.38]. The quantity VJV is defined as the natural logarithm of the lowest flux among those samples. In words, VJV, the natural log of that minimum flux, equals 0.513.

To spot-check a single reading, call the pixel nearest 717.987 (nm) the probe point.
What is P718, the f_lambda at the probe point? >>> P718 1.83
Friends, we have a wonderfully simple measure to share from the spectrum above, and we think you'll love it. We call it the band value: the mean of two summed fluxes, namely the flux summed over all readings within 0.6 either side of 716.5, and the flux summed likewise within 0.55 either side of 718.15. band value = 12.2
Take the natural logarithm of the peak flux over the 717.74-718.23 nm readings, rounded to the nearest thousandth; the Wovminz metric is 0.610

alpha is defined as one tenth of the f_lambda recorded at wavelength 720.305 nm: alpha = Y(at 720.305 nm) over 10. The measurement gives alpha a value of 0.183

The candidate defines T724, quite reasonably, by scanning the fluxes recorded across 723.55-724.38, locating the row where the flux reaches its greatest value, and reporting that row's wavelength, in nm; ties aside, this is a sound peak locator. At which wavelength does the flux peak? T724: 724.296 nm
